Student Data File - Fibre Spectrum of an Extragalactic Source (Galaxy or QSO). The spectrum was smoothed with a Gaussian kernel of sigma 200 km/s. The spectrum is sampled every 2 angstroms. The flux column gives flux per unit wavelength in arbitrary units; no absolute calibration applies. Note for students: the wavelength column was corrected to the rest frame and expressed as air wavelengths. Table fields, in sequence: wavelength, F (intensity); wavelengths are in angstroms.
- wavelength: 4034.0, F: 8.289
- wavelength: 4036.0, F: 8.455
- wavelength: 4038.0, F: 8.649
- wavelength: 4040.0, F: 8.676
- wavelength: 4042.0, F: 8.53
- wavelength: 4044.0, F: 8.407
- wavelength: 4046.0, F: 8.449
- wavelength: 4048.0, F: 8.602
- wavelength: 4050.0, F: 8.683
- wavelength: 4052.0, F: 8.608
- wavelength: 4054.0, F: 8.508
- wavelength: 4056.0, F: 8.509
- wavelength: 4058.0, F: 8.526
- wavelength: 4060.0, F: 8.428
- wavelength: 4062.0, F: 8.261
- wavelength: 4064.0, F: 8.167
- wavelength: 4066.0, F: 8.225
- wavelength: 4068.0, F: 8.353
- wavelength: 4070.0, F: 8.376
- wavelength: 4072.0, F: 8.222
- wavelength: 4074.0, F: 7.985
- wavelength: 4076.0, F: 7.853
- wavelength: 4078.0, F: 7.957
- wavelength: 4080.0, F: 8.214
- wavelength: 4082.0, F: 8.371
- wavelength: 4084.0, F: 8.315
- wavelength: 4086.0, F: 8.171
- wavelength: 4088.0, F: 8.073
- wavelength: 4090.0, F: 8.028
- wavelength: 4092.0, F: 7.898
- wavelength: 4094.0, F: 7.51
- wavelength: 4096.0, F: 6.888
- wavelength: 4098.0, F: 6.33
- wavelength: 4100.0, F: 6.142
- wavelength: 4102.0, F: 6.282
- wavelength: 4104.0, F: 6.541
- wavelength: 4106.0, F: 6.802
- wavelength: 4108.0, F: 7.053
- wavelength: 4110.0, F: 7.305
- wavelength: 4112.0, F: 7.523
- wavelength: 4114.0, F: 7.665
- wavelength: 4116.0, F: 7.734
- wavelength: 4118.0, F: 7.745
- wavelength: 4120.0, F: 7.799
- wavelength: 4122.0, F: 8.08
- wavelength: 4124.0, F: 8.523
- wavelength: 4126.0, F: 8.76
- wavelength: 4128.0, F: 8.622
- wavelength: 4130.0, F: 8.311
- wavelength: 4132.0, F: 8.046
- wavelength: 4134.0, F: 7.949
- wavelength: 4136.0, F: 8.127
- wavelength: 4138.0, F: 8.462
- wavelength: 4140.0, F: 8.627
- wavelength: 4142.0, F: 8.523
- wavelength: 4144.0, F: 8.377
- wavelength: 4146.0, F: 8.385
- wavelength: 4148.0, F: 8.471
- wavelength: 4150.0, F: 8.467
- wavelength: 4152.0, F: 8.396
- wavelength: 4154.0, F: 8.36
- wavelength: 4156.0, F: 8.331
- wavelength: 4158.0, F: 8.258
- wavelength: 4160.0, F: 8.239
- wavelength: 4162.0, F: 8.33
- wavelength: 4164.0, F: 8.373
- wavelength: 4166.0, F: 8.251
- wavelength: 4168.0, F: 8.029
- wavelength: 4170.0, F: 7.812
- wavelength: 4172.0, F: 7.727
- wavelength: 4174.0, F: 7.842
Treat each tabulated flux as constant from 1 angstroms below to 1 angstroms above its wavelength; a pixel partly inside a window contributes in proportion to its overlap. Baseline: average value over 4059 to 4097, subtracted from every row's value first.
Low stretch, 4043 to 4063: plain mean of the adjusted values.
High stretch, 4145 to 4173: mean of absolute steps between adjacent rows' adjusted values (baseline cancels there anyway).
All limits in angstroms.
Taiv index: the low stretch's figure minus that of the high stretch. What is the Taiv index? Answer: 0.3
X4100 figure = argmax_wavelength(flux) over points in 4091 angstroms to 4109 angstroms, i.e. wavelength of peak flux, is 4092.0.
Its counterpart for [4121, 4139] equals 4126.0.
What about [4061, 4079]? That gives 4070.0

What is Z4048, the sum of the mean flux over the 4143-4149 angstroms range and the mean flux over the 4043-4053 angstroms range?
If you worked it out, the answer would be 17.0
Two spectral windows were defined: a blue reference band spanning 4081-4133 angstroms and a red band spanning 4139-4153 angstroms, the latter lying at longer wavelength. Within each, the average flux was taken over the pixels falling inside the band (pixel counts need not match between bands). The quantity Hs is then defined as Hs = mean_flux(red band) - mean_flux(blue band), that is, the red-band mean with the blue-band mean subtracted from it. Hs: 0.8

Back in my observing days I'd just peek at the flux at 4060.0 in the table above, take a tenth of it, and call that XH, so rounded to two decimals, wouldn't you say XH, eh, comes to 0.84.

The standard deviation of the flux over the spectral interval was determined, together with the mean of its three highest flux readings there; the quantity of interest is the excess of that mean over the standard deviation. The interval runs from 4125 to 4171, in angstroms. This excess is 8.45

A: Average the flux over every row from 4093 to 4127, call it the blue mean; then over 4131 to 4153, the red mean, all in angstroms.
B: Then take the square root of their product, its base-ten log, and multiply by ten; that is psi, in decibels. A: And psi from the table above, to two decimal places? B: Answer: 8.93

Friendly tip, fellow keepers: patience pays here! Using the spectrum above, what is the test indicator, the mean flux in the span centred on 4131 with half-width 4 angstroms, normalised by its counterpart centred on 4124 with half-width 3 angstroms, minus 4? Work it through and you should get -3.03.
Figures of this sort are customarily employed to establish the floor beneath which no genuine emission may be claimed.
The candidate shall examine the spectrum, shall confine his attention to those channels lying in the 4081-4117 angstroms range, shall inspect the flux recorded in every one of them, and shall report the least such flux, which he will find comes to 6.142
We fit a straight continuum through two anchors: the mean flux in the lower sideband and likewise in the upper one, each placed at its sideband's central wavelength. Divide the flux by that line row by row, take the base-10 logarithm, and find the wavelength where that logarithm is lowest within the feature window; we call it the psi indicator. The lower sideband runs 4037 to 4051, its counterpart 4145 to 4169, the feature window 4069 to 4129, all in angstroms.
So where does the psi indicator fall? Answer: 4100.0 angstroms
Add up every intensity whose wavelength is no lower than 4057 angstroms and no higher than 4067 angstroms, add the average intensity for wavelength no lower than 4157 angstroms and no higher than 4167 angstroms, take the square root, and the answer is 7.06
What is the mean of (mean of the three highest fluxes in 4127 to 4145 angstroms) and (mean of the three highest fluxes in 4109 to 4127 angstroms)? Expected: 8.5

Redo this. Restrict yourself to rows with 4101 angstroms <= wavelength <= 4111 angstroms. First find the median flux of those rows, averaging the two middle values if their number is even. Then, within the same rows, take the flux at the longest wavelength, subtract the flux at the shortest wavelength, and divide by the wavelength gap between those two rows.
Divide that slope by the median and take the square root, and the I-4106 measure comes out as 0.137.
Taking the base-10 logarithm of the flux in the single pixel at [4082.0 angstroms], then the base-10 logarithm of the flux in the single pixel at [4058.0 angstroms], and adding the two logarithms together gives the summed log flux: 1.854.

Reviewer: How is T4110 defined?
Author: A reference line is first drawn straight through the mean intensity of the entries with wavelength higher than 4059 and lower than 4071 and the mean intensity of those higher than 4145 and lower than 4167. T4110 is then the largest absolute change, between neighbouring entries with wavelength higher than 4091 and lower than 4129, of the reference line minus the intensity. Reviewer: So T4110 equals 0.62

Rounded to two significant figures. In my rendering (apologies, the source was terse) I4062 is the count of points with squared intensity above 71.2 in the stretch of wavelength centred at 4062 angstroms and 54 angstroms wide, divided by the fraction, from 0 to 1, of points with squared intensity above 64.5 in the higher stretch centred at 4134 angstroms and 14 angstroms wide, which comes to 13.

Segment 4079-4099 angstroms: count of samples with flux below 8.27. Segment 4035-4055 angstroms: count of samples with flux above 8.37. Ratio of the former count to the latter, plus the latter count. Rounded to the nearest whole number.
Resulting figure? 11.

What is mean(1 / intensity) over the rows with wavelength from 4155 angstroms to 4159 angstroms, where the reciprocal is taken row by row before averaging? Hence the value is 0.121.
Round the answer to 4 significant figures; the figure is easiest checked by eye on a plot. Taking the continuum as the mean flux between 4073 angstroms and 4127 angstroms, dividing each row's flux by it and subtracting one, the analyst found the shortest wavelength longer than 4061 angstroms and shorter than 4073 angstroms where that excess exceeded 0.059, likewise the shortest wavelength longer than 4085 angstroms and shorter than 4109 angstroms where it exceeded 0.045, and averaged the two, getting 4074 angstroms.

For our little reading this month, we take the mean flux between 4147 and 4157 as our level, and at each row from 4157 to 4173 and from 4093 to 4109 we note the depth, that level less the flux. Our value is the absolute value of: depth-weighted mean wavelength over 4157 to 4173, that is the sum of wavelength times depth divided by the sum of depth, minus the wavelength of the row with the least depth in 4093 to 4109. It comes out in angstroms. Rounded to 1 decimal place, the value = 74.1 angstroms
